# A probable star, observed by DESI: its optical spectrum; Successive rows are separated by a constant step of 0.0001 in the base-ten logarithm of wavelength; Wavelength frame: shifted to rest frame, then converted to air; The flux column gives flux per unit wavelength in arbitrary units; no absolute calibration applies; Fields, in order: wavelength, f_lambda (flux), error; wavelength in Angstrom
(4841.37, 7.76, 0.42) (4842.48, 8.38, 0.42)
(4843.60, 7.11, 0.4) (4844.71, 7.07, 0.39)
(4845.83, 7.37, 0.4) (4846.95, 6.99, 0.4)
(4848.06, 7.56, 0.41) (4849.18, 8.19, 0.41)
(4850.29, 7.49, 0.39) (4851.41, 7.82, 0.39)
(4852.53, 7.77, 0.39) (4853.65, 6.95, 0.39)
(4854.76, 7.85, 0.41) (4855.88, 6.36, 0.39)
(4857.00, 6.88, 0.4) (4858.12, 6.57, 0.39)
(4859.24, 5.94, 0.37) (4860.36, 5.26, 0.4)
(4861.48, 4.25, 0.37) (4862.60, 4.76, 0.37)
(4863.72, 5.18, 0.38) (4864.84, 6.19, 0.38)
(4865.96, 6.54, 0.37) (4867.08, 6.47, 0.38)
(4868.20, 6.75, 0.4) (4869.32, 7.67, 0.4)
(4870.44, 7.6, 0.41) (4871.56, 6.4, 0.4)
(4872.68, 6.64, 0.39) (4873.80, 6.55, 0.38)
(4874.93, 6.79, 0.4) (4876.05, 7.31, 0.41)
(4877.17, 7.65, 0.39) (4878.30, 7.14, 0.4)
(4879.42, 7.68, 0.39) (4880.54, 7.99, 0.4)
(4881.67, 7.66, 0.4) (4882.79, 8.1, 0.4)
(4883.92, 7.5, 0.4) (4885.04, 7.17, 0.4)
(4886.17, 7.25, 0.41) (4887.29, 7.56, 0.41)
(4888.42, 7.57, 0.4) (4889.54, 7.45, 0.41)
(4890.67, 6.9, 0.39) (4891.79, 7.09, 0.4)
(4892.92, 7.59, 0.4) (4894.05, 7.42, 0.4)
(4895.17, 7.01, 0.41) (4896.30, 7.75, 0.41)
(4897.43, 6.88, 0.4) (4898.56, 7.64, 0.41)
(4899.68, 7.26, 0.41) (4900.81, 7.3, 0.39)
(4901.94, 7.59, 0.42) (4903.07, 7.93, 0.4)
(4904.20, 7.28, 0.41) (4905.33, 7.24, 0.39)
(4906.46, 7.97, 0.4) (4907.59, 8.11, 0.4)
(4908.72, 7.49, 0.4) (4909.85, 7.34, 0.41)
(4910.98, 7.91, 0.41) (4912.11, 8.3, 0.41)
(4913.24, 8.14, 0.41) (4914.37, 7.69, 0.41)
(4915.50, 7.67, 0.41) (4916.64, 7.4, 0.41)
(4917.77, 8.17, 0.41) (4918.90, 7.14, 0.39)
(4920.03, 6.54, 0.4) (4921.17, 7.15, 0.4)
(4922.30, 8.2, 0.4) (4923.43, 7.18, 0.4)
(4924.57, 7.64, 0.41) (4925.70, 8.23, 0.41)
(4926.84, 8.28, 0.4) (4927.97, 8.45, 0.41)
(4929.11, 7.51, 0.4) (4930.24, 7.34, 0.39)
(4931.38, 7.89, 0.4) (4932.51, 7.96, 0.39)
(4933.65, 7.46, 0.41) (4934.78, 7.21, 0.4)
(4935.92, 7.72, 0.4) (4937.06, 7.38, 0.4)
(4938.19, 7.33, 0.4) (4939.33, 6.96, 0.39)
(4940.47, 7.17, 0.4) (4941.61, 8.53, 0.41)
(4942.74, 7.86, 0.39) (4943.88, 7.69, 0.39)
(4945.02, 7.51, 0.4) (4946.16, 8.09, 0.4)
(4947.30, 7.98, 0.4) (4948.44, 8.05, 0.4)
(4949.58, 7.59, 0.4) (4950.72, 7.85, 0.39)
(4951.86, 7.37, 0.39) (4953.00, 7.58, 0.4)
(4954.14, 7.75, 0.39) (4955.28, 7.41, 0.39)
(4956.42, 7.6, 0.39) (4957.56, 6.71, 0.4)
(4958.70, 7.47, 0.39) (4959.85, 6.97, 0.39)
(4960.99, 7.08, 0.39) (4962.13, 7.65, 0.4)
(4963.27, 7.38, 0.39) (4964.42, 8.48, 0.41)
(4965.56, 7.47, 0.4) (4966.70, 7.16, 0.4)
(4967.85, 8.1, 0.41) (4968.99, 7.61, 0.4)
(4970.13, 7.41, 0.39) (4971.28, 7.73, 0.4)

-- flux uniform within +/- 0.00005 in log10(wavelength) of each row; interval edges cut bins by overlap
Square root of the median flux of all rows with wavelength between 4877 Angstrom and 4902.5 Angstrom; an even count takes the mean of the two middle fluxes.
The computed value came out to 2.74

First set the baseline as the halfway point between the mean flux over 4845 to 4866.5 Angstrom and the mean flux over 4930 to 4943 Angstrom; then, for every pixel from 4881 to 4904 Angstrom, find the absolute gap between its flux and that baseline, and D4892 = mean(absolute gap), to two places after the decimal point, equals 0.38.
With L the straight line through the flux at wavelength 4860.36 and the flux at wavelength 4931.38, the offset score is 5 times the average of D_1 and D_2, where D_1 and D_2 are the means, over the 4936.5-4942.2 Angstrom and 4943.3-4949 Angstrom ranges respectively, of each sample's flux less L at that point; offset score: -3.2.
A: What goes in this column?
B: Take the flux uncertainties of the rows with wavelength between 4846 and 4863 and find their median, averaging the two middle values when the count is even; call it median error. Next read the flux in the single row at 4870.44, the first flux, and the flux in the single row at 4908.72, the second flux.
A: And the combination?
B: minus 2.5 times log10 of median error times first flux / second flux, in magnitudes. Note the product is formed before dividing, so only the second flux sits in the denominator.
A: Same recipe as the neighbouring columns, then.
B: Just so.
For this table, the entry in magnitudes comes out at 1.01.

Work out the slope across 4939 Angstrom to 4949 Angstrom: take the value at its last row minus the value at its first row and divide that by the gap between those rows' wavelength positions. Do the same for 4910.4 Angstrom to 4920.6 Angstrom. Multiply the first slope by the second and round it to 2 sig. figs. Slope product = -0.018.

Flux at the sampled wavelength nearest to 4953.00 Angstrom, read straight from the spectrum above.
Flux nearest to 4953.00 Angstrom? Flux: 7.58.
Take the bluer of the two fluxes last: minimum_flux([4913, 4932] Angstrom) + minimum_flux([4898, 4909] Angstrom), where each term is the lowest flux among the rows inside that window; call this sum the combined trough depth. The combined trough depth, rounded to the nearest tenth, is 13.8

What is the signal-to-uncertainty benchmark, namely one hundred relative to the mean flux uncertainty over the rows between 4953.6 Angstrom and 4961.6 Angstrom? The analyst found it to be 255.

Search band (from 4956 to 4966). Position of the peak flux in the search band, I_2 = 4964.42 Angstrom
